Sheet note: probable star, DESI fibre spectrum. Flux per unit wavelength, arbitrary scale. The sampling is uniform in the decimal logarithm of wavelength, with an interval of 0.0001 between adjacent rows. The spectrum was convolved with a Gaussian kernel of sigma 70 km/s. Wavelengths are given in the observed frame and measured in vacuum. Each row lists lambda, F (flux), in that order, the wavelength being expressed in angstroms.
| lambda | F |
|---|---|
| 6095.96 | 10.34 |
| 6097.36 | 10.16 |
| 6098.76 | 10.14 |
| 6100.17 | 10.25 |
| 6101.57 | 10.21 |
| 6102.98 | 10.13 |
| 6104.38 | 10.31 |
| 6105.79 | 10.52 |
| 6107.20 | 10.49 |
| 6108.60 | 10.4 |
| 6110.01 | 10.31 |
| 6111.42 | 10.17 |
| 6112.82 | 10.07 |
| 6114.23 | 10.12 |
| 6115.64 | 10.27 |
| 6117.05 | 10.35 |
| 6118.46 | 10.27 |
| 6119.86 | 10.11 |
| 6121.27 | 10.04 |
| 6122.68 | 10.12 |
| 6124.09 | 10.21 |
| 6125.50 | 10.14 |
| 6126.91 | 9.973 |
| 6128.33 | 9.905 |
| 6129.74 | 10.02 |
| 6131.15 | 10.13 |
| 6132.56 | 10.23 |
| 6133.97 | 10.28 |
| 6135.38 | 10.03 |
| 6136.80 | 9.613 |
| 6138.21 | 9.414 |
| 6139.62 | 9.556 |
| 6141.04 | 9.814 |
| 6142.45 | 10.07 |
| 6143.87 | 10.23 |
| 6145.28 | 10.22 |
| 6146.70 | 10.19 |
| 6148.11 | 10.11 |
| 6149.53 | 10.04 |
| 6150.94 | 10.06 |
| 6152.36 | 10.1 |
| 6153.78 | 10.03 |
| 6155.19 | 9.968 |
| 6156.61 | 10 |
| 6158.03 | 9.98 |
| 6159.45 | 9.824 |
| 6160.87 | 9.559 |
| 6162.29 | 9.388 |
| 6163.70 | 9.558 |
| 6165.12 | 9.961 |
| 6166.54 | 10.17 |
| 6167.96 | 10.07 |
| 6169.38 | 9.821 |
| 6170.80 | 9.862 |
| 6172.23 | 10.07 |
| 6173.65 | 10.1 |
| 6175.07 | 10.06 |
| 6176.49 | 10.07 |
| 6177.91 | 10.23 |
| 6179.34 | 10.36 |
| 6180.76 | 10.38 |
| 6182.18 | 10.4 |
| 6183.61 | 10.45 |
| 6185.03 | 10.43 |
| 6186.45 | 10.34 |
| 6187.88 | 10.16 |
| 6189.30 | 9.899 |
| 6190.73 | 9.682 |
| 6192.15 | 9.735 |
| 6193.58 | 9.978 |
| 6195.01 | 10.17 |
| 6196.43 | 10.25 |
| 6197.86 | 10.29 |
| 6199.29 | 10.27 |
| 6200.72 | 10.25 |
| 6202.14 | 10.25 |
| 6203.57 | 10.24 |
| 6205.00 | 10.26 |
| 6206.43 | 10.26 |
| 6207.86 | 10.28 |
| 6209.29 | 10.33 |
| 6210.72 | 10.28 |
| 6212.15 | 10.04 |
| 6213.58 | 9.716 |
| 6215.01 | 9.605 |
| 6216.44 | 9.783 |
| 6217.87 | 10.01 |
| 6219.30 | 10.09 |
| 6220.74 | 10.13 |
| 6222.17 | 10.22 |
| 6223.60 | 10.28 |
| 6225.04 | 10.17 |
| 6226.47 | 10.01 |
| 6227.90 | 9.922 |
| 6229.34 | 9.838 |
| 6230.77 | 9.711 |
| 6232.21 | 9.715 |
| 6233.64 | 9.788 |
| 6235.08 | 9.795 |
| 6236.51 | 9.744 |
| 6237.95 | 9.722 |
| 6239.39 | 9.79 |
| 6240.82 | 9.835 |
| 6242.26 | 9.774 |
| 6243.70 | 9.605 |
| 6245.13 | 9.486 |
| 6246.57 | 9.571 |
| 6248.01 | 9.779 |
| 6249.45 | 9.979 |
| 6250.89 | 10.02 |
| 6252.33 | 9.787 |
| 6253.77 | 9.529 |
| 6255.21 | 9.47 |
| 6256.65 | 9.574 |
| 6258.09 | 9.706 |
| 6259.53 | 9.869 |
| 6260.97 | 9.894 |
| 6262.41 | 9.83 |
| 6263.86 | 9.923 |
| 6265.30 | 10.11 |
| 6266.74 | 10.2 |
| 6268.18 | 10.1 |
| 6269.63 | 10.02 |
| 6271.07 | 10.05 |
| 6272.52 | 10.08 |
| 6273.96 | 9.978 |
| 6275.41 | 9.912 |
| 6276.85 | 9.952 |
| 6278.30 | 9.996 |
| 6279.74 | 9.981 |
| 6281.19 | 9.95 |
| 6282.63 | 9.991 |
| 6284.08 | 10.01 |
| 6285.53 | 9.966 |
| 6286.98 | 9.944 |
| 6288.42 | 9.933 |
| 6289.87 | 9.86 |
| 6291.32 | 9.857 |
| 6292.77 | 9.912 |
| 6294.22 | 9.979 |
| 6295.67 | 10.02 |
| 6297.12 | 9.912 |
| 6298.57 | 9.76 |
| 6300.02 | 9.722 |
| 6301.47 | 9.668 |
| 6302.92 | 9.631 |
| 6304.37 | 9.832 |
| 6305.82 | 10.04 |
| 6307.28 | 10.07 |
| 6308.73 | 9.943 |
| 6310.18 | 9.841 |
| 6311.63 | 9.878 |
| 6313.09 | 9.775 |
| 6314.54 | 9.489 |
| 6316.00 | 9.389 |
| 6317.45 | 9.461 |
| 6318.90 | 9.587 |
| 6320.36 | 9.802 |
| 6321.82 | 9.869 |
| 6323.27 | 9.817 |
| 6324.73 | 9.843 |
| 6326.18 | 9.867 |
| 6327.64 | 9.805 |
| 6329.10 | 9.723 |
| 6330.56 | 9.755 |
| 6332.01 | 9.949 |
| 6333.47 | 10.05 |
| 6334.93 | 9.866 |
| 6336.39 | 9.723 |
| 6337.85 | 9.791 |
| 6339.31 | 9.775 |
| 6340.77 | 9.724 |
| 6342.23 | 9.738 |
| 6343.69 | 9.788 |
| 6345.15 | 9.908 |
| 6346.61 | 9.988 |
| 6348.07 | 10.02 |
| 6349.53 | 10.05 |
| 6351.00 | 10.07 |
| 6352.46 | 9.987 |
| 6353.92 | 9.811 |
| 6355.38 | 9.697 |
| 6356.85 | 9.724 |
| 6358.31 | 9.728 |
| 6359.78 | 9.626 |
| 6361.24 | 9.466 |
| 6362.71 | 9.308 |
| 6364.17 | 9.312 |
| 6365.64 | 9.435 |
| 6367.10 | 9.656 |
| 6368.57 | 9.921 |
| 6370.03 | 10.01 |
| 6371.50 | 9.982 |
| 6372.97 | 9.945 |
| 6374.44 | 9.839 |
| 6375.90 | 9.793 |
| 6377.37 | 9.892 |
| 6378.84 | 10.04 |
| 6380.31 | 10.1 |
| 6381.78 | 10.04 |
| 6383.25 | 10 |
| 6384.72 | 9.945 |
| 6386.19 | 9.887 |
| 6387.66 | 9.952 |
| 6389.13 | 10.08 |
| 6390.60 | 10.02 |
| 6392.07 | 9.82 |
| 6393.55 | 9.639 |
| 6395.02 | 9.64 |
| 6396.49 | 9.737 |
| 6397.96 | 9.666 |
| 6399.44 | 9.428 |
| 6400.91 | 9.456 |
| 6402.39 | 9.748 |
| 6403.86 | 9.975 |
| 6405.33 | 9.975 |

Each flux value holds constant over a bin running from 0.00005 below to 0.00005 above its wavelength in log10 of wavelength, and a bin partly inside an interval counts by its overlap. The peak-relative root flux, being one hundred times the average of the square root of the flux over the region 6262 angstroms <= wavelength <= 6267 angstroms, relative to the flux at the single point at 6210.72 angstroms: 30.8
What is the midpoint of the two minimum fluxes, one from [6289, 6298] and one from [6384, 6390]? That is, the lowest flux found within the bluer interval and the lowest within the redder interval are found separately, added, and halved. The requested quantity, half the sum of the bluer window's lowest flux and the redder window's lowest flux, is 9.87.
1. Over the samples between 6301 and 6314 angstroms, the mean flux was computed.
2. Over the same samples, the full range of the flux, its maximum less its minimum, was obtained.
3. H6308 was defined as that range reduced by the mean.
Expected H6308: -9.41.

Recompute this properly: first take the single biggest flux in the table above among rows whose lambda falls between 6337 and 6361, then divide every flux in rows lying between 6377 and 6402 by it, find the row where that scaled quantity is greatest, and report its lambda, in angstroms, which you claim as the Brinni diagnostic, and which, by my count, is 6380.31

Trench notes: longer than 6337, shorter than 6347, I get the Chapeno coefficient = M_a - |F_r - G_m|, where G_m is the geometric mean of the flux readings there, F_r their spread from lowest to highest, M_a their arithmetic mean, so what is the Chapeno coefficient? 0.26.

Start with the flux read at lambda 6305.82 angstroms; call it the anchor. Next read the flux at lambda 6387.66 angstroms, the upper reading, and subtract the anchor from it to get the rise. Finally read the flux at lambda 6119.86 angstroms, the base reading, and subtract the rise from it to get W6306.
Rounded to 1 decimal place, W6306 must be 10.2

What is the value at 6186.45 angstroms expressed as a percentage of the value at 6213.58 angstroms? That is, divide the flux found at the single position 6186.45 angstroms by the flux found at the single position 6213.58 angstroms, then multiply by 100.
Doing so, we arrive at 106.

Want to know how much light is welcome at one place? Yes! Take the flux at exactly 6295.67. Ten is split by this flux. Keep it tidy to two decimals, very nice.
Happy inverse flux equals 1.00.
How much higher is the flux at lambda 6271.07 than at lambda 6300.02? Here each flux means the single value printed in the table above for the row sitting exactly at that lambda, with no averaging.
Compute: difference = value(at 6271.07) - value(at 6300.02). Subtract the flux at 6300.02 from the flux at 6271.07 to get 0.3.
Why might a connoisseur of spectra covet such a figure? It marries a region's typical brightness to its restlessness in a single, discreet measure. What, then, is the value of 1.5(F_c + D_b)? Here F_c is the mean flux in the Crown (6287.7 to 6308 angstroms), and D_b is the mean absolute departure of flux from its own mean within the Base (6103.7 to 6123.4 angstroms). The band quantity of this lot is 15.0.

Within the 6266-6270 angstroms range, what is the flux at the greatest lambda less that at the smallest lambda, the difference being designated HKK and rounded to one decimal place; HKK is -0.2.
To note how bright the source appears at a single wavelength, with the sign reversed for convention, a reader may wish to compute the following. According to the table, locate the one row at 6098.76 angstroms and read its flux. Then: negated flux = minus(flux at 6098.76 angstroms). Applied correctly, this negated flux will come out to -10.1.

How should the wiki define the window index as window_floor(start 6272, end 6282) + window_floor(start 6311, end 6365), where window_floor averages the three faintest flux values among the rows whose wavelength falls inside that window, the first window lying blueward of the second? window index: 19.3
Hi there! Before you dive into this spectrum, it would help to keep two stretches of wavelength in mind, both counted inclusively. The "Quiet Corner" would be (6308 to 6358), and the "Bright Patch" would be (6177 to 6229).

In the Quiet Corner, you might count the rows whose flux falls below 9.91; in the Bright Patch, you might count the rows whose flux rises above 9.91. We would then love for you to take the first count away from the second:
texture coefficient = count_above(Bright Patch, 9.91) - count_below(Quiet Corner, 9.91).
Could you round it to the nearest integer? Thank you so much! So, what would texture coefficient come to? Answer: 4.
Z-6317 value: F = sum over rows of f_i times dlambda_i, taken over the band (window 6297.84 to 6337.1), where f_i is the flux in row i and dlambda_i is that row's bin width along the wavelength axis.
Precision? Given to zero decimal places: 384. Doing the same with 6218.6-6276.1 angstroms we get 568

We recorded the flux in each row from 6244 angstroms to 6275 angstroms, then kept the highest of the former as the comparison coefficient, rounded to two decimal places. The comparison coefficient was 10.20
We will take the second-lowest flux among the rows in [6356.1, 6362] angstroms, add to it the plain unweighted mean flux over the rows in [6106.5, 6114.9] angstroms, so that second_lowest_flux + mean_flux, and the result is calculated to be 19.9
